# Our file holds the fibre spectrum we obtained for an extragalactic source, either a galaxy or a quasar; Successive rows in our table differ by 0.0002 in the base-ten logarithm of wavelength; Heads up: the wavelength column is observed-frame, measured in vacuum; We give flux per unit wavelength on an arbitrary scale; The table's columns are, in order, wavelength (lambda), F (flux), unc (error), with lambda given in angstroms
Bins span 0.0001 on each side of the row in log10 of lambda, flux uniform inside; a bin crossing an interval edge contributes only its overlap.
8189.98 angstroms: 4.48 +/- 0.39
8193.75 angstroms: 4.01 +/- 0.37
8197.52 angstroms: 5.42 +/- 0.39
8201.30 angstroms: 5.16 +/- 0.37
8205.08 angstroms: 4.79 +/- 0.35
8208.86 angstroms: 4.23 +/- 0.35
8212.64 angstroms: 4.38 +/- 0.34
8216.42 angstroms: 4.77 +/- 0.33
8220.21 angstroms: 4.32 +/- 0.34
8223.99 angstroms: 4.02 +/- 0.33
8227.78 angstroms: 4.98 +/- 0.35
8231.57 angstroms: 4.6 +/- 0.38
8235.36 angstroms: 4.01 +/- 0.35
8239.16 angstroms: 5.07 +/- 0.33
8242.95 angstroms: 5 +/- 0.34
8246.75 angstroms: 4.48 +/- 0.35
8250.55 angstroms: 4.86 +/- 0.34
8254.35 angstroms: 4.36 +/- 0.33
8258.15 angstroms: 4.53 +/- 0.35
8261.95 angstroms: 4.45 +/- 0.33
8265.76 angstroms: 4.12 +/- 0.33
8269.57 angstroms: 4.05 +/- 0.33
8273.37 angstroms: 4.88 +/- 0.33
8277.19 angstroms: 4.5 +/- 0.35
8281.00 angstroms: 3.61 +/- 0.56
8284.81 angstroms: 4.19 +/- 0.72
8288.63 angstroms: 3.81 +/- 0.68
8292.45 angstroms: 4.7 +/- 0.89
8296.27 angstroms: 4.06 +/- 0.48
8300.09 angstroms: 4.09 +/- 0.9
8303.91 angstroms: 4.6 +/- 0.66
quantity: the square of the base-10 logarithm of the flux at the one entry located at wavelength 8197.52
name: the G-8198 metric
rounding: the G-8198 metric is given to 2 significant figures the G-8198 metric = 0.54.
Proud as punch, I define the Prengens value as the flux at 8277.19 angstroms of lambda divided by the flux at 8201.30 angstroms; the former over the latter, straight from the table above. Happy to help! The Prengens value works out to 0.87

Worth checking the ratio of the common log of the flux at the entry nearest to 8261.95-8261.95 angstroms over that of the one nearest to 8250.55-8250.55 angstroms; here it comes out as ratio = 0.94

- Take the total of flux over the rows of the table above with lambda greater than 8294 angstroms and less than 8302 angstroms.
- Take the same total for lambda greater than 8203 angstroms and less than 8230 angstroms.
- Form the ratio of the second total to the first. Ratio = 3.9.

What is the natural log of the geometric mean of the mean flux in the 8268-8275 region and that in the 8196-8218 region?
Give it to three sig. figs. 1.53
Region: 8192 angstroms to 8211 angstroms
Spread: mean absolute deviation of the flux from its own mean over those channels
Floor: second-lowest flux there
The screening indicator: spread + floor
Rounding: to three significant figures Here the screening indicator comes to 4.71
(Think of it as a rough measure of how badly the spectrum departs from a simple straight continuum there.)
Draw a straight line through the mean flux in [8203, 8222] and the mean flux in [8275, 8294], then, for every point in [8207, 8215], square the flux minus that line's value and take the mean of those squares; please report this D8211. 0.05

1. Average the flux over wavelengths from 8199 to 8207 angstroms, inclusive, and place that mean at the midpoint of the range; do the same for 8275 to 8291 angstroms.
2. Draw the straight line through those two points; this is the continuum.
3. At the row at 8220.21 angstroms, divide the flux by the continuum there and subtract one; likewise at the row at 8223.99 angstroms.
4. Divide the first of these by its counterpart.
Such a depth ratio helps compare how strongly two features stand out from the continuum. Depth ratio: 0.6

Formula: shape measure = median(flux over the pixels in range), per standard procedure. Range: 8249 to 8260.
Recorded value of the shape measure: 4.5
